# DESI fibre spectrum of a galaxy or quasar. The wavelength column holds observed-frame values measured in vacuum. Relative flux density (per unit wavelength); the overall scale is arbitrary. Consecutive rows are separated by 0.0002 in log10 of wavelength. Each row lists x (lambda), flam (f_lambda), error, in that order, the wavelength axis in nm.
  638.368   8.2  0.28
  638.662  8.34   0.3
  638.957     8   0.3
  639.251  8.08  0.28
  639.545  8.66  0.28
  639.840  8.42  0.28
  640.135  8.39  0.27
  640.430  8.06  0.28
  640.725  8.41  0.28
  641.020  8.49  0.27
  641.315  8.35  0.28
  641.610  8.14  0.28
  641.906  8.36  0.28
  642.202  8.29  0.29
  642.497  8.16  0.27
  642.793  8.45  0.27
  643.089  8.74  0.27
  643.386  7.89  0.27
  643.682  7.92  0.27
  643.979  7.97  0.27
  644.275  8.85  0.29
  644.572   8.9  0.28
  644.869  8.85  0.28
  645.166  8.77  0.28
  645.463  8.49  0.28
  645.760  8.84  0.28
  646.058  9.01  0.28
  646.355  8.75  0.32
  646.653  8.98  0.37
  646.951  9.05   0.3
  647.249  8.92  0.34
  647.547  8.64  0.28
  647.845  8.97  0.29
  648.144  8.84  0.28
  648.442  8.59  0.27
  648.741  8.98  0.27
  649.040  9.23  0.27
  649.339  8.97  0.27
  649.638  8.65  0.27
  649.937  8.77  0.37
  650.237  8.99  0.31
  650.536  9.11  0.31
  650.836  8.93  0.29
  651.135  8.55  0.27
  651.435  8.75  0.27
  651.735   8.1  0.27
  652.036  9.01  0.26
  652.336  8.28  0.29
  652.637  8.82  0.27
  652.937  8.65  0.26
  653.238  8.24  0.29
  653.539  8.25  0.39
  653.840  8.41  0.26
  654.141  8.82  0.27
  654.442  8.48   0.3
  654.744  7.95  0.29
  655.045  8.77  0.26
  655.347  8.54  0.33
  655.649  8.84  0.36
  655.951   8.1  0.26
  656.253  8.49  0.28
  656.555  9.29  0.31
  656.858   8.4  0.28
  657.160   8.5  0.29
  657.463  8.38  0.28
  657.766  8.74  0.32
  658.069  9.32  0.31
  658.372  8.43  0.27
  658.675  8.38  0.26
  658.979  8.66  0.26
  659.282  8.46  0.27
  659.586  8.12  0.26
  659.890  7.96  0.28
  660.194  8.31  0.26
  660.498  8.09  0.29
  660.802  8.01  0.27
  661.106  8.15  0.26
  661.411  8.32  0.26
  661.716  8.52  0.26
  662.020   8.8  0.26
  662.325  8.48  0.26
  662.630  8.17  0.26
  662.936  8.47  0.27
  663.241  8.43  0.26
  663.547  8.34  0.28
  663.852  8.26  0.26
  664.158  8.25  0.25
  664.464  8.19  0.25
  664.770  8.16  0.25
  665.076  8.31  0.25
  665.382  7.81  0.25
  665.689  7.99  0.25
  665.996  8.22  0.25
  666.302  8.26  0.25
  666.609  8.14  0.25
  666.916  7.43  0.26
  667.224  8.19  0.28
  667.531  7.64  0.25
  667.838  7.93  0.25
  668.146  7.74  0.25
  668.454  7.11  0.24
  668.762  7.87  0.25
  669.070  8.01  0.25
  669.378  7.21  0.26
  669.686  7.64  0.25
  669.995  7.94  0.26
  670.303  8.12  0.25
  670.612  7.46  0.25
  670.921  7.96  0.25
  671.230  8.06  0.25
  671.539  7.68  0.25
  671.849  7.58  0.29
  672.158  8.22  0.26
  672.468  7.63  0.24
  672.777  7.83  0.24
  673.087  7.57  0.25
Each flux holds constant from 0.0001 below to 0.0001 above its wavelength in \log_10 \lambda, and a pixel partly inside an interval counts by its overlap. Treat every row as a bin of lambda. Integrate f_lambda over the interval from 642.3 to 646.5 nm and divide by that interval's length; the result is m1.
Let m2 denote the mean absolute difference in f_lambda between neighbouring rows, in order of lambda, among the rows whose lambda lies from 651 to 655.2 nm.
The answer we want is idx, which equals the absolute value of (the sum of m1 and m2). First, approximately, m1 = 8.5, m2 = 0.45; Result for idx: 8.99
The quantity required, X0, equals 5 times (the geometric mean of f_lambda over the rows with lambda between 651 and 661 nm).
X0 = 42.4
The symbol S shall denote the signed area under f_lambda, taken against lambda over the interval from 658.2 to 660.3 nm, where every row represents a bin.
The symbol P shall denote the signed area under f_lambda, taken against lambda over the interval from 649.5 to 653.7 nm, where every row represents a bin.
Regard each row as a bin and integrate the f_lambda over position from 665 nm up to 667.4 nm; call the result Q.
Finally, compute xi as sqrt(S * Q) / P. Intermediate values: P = 36.3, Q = 19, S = 18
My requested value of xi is 0.5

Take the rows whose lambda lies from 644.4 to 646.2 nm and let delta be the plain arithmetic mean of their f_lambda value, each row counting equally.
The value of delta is 8.81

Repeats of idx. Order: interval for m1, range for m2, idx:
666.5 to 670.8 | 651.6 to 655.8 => 8.17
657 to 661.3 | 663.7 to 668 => 8.67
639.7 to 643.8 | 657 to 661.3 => 8.58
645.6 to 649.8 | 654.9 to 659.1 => 9.33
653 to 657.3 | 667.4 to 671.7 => 8.92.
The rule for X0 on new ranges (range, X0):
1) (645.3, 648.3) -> 44.2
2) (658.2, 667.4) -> 41.2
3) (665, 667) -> 40.1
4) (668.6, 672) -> 38.9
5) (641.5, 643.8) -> 41.2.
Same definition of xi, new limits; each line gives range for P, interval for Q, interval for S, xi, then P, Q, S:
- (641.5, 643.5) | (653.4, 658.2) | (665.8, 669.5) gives 2.1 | 16.6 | 41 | 29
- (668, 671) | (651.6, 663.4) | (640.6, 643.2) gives 2.0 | 23.1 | 100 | 22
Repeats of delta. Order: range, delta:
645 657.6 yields 8.69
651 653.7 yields 8.52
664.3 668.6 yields 7.94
